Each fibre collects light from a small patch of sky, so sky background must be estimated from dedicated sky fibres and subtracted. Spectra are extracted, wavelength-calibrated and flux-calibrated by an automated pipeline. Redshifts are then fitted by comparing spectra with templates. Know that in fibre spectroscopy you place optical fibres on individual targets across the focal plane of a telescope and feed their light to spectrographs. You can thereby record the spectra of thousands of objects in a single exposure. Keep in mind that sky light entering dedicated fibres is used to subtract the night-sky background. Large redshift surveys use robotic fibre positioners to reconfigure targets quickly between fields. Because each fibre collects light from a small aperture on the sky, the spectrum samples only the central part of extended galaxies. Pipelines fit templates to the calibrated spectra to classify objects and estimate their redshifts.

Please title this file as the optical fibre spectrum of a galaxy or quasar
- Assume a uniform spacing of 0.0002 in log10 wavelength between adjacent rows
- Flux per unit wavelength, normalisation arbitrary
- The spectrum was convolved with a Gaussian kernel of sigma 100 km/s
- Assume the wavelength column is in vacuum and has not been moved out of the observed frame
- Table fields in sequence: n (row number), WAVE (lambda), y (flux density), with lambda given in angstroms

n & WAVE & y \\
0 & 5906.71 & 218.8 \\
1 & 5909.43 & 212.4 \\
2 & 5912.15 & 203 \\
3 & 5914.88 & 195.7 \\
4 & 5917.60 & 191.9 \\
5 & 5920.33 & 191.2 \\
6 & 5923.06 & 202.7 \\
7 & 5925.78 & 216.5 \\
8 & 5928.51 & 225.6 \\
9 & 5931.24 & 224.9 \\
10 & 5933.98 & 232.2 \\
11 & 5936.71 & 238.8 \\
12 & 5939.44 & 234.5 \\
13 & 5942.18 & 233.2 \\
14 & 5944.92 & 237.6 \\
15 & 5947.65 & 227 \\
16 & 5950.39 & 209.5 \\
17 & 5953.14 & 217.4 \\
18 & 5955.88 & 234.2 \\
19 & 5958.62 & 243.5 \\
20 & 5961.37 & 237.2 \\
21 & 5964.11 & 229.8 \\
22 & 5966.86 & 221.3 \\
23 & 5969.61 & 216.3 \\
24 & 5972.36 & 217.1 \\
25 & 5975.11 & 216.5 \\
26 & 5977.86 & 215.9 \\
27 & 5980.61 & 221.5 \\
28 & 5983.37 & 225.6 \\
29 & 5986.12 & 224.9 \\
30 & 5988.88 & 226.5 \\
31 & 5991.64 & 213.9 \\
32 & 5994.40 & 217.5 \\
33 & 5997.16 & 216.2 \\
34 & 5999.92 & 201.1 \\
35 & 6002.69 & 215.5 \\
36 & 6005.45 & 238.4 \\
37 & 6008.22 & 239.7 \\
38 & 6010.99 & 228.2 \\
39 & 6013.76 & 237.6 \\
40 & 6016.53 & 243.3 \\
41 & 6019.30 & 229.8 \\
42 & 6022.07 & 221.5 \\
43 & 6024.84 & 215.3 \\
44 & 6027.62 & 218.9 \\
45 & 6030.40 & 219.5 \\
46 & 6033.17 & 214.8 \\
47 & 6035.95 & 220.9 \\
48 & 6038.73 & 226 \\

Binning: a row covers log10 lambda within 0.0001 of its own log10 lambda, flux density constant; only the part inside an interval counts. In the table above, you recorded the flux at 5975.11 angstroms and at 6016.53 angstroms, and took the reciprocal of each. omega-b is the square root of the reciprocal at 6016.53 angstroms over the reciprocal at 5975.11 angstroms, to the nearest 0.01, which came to 0.94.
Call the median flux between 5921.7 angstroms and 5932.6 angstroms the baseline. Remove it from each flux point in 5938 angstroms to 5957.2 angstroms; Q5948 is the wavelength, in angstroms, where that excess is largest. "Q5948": 5944.92 angstroms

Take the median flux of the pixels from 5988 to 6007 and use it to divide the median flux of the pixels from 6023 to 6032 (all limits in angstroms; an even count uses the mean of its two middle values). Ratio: 1.01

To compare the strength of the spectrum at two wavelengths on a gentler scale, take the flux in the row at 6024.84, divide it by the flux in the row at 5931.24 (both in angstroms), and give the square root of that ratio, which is 0.98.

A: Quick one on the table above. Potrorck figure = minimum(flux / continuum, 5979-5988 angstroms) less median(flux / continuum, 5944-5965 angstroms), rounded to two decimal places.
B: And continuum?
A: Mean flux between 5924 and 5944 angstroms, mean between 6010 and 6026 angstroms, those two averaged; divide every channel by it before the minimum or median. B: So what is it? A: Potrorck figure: -0.05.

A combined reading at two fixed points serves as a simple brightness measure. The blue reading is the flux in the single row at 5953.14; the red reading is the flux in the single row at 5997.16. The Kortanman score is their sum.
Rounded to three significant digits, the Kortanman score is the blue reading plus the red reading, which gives 434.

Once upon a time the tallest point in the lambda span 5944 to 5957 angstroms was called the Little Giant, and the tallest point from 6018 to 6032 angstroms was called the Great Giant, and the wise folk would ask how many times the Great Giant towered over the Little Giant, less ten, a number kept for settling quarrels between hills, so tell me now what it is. -9.03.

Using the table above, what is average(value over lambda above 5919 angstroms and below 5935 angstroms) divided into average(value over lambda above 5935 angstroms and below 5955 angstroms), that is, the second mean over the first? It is 1.06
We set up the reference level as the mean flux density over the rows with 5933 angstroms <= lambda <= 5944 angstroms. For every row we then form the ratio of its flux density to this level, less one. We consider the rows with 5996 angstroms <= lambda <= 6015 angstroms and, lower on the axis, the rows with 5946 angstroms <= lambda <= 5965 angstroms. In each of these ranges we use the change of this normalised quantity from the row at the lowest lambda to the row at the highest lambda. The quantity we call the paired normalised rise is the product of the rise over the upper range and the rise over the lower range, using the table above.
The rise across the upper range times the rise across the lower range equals 0.001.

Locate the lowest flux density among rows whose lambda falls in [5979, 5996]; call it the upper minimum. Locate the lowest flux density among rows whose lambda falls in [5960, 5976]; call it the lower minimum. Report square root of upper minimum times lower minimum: 215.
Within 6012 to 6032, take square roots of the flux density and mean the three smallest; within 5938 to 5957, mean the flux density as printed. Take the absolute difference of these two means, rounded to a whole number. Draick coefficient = 213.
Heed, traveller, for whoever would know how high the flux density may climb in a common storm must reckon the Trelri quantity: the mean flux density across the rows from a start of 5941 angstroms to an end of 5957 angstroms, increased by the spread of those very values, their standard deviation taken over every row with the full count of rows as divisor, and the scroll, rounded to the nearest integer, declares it 236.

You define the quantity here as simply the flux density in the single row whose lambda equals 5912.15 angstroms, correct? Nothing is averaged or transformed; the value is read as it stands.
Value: 203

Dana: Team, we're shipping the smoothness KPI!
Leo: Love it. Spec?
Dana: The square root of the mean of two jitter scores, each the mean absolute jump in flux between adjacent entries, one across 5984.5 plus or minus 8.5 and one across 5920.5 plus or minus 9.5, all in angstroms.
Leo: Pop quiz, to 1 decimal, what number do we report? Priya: 2.5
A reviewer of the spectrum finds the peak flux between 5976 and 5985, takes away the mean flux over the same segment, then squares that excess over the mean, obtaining 21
